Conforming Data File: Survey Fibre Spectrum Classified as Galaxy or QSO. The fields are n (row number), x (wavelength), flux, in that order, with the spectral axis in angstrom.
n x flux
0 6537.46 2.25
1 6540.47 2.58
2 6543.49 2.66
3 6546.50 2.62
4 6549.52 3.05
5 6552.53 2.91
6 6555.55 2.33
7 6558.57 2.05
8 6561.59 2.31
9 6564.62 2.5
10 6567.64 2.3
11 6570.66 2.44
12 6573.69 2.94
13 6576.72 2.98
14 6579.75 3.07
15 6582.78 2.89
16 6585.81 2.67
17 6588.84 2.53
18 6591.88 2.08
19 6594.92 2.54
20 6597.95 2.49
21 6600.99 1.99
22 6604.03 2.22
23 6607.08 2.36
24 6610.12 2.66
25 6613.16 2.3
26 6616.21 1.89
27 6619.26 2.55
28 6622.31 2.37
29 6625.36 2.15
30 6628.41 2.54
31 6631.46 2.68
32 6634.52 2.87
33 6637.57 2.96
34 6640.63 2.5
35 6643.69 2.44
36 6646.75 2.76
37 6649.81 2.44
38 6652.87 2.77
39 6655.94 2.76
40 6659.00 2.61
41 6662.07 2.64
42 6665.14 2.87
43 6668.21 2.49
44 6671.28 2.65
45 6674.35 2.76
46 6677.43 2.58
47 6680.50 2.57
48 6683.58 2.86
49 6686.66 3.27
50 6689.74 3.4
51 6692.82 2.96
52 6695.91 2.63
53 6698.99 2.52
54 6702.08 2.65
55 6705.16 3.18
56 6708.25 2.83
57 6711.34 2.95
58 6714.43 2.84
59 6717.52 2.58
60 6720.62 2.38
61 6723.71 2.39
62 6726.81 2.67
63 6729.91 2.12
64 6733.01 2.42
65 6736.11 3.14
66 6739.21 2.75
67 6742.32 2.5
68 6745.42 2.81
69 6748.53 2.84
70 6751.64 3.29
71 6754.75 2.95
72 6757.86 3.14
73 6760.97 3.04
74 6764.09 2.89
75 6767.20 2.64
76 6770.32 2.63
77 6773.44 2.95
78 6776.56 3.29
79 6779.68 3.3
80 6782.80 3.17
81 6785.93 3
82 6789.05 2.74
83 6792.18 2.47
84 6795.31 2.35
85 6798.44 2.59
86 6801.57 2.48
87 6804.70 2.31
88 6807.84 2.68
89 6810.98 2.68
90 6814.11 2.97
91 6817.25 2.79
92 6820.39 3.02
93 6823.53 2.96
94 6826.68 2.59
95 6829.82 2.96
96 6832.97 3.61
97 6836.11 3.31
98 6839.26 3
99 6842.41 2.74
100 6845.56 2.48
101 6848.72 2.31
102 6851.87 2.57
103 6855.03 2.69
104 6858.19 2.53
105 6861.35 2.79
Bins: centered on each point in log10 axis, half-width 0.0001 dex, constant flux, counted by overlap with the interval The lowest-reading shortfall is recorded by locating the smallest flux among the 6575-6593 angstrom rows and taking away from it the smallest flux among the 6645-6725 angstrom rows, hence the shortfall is -0.3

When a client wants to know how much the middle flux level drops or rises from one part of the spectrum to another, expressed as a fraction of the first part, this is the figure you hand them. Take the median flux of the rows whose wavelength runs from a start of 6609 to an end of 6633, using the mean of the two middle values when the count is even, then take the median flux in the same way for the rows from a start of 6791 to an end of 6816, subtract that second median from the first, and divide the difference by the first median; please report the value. -0.033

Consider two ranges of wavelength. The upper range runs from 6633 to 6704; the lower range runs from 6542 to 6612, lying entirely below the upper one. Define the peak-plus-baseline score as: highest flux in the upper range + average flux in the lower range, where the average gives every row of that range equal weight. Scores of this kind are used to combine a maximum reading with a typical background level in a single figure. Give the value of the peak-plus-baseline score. 5.95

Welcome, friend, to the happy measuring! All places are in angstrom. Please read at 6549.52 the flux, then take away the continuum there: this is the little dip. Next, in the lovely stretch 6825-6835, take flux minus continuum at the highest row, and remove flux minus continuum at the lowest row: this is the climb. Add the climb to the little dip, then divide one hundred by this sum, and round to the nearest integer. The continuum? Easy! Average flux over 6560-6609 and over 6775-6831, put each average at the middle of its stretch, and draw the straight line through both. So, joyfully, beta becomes 63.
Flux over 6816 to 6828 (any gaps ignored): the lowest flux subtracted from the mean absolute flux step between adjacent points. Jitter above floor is -2.4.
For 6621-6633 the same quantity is -1.9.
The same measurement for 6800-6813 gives -2.1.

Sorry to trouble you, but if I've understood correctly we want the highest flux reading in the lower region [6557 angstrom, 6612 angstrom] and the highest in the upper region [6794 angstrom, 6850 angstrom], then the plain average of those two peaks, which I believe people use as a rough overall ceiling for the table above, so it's 3.34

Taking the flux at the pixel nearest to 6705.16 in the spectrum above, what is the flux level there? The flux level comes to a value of 3.18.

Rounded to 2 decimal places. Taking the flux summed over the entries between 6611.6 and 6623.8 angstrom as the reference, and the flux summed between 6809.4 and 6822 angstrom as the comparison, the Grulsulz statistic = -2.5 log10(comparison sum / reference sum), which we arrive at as -0.25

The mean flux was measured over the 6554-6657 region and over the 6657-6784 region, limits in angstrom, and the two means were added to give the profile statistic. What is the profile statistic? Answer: 5.3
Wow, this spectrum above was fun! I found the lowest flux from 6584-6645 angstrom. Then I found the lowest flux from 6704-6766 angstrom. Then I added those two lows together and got 4.0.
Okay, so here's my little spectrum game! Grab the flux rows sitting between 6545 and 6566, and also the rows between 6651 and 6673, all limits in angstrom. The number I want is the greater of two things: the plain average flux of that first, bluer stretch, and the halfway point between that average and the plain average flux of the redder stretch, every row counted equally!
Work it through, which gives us 2.61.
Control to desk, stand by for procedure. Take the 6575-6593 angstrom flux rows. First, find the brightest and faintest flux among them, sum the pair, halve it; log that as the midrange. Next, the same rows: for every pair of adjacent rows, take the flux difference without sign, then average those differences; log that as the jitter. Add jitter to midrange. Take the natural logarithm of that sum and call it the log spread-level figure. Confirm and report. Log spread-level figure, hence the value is 1.03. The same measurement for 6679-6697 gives 1.20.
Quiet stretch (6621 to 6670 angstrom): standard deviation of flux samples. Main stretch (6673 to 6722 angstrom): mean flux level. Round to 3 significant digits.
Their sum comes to 3.02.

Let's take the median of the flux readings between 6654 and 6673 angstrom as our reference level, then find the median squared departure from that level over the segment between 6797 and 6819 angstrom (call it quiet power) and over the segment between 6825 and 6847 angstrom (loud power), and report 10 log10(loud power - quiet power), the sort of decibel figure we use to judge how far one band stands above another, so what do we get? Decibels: -11.1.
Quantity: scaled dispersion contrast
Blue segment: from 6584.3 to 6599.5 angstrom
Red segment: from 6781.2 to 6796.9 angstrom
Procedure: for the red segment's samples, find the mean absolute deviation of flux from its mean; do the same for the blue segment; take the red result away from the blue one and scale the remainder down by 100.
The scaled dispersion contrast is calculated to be -0.0012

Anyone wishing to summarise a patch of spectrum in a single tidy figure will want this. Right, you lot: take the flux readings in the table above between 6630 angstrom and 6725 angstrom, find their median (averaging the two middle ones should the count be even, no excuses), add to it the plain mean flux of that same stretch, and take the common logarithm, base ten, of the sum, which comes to 0.734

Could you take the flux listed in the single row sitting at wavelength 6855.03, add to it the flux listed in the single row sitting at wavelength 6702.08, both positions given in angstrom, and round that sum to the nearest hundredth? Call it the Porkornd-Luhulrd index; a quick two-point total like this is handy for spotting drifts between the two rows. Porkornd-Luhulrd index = 5.34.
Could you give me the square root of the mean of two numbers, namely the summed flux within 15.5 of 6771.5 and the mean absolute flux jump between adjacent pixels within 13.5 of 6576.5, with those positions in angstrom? 3.89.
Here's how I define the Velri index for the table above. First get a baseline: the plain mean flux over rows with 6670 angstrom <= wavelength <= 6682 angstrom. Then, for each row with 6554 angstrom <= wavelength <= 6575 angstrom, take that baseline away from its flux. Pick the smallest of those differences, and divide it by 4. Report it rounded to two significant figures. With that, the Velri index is -0.15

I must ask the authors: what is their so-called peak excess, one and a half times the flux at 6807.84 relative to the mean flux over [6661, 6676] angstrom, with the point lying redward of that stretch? 1.5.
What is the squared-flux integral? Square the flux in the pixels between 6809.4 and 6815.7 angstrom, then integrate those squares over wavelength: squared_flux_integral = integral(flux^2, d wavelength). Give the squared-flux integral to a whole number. 50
